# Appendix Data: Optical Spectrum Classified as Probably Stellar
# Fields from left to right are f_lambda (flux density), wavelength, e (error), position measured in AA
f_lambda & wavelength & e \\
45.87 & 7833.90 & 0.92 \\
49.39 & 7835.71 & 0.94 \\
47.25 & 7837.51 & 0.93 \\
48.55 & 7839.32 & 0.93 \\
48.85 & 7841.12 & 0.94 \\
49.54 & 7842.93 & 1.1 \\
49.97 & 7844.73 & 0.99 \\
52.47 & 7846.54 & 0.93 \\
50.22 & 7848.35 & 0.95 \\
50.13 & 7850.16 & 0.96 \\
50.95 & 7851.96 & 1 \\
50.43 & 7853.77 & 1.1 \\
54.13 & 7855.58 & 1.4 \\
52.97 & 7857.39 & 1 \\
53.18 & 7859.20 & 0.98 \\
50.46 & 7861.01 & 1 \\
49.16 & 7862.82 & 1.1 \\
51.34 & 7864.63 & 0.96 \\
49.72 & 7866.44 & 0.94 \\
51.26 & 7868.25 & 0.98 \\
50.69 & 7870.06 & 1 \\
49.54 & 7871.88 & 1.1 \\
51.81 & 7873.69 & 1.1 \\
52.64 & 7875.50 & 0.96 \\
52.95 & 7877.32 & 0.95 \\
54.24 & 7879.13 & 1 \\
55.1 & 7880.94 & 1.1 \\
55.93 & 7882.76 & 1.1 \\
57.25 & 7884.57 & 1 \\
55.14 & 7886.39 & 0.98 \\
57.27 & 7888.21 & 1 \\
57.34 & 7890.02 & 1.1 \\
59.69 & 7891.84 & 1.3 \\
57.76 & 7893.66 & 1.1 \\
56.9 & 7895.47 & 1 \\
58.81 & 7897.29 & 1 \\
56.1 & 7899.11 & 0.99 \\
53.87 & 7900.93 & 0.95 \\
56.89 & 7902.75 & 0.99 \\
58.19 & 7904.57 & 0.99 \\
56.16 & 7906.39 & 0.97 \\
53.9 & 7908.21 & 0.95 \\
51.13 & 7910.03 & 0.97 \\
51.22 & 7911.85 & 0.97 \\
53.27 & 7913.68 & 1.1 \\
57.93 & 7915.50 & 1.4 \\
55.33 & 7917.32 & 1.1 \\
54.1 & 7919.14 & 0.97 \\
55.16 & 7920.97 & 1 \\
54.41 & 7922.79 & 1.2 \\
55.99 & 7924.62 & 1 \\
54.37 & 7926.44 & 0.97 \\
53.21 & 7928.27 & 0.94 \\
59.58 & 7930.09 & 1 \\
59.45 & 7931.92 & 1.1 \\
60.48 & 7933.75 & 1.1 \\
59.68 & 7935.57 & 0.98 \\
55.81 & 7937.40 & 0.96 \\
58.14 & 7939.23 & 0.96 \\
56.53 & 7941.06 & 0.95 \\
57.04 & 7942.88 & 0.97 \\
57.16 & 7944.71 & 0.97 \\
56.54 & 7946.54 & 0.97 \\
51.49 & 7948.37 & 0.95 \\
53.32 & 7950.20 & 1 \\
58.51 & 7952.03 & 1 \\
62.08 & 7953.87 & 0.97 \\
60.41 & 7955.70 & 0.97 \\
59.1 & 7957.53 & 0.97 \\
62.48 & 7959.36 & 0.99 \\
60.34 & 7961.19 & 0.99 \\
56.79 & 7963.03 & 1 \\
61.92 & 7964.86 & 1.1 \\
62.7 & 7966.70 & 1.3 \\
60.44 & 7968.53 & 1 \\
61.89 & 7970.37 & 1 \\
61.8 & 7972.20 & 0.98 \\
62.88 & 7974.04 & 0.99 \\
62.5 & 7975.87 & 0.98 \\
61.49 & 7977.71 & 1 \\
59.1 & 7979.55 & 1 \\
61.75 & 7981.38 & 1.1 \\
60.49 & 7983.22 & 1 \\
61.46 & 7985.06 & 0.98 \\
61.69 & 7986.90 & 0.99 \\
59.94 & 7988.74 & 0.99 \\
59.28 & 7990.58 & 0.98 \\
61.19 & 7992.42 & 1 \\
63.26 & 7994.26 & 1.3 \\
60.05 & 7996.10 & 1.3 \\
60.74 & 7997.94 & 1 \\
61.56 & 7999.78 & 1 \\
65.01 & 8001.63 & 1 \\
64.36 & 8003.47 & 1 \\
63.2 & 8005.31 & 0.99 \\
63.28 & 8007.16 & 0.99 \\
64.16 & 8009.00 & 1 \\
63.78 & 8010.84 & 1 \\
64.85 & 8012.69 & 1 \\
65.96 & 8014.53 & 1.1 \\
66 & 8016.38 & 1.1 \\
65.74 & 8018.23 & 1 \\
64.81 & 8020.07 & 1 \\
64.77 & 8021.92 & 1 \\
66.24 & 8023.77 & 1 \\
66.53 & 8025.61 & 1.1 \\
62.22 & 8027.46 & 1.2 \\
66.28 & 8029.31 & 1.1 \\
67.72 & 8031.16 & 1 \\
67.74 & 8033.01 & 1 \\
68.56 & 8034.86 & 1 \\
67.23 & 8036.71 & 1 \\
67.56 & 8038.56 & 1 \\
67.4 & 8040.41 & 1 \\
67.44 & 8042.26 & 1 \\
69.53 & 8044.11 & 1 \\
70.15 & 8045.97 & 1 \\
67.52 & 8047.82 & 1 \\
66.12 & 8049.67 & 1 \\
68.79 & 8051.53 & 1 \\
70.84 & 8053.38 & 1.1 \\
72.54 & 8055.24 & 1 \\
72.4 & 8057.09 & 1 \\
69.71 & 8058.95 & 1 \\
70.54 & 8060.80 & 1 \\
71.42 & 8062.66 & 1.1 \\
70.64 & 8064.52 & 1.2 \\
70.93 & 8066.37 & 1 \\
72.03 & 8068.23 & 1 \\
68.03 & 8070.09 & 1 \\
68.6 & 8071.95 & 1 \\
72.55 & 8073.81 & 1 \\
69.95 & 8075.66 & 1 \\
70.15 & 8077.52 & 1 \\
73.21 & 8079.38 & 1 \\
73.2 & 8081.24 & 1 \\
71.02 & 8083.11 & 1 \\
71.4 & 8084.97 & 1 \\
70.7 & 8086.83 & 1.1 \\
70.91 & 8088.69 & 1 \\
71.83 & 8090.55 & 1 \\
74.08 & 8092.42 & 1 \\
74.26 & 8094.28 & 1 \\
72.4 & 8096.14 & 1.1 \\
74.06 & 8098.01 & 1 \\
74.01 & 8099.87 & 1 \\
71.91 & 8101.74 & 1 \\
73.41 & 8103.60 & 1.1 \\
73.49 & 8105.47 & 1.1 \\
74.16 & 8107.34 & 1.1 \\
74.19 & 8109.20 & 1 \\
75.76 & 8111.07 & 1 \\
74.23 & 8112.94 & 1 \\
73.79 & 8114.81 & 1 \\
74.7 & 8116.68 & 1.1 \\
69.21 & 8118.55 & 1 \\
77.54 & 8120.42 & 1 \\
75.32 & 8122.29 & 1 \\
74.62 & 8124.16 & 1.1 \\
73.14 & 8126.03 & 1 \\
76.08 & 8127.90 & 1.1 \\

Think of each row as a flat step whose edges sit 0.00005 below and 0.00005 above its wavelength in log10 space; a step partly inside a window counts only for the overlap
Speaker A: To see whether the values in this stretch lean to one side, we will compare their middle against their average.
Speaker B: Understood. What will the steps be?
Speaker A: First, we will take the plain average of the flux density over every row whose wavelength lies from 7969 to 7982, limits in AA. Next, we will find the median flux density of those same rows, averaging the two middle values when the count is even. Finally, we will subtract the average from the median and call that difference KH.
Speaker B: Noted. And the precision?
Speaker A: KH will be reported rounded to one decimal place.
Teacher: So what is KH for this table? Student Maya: 0.2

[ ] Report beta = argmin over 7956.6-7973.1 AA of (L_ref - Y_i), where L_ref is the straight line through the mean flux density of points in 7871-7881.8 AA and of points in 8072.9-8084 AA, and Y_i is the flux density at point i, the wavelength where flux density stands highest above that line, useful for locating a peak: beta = 7959.36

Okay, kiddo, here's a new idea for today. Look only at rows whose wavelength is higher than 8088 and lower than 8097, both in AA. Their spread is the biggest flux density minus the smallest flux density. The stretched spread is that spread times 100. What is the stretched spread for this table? 335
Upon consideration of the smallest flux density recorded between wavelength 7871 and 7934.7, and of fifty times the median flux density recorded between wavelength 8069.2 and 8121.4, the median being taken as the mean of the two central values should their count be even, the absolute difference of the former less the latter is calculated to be 3611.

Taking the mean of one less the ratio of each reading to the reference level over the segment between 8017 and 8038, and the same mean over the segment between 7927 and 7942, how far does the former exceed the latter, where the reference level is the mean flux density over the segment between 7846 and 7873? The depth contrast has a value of -0.16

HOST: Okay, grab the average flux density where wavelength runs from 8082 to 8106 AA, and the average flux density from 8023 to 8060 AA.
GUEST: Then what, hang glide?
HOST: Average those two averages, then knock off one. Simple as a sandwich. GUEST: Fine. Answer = 69.4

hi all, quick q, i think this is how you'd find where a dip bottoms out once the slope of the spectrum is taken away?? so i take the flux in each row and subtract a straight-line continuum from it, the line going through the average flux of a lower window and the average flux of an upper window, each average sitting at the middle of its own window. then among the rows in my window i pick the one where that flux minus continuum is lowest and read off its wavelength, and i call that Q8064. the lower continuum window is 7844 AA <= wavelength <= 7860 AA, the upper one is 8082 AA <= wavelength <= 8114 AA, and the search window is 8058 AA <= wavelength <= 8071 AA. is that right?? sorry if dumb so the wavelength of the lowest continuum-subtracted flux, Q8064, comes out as 8070.09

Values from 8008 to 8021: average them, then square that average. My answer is 4231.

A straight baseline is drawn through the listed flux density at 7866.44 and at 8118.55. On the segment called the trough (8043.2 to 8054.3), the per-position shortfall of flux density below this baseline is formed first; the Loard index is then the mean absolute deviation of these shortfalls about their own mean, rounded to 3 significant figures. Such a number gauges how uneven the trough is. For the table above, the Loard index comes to 1.42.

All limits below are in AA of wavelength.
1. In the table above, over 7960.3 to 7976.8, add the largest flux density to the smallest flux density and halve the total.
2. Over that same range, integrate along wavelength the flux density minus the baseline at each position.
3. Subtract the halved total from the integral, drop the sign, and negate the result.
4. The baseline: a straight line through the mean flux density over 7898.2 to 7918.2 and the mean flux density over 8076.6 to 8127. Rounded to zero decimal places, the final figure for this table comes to -49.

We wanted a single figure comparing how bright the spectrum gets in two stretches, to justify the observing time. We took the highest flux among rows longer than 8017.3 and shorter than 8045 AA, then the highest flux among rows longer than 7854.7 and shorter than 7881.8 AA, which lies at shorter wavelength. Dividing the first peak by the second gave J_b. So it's 1.26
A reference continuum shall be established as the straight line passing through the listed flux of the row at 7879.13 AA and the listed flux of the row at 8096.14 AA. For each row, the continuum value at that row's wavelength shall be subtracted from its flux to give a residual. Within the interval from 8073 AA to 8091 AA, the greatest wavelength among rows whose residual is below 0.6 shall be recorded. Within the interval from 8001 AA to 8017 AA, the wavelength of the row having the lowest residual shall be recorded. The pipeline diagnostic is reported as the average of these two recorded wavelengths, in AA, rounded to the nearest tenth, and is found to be 8048.9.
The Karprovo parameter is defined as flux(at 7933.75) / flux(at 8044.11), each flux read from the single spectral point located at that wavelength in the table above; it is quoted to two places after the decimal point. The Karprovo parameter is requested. 0.87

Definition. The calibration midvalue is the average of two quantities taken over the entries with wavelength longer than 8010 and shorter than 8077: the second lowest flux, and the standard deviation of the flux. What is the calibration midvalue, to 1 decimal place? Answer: 33.2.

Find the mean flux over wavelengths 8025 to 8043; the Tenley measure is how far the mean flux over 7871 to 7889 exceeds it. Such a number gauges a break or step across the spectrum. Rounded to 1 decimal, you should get -12.7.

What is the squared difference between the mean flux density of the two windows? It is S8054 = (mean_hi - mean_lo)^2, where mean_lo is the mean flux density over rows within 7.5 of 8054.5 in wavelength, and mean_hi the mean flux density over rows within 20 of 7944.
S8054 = 148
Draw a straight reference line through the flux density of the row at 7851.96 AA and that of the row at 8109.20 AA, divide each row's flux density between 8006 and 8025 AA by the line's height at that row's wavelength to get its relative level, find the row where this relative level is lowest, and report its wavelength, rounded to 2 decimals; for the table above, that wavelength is 8007.16 AA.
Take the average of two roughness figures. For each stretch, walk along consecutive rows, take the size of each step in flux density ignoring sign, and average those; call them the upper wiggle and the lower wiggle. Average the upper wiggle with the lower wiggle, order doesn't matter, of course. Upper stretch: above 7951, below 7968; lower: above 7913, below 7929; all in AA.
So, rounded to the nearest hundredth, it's 2.26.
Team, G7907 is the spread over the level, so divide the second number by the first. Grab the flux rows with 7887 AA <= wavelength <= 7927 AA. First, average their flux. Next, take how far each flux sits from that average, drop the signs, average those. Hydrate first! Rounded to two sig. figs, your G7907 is 0.033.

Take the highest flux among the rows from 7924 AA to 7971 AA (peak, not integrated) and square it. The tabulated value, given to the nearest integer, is 3931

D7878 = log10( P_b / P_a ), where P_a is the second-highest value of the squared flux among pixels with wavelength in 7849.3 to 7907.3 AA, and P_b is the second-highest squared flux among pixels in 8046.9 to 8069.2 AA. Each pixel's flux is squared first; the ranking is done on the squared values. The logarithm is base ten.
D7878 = 0.18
